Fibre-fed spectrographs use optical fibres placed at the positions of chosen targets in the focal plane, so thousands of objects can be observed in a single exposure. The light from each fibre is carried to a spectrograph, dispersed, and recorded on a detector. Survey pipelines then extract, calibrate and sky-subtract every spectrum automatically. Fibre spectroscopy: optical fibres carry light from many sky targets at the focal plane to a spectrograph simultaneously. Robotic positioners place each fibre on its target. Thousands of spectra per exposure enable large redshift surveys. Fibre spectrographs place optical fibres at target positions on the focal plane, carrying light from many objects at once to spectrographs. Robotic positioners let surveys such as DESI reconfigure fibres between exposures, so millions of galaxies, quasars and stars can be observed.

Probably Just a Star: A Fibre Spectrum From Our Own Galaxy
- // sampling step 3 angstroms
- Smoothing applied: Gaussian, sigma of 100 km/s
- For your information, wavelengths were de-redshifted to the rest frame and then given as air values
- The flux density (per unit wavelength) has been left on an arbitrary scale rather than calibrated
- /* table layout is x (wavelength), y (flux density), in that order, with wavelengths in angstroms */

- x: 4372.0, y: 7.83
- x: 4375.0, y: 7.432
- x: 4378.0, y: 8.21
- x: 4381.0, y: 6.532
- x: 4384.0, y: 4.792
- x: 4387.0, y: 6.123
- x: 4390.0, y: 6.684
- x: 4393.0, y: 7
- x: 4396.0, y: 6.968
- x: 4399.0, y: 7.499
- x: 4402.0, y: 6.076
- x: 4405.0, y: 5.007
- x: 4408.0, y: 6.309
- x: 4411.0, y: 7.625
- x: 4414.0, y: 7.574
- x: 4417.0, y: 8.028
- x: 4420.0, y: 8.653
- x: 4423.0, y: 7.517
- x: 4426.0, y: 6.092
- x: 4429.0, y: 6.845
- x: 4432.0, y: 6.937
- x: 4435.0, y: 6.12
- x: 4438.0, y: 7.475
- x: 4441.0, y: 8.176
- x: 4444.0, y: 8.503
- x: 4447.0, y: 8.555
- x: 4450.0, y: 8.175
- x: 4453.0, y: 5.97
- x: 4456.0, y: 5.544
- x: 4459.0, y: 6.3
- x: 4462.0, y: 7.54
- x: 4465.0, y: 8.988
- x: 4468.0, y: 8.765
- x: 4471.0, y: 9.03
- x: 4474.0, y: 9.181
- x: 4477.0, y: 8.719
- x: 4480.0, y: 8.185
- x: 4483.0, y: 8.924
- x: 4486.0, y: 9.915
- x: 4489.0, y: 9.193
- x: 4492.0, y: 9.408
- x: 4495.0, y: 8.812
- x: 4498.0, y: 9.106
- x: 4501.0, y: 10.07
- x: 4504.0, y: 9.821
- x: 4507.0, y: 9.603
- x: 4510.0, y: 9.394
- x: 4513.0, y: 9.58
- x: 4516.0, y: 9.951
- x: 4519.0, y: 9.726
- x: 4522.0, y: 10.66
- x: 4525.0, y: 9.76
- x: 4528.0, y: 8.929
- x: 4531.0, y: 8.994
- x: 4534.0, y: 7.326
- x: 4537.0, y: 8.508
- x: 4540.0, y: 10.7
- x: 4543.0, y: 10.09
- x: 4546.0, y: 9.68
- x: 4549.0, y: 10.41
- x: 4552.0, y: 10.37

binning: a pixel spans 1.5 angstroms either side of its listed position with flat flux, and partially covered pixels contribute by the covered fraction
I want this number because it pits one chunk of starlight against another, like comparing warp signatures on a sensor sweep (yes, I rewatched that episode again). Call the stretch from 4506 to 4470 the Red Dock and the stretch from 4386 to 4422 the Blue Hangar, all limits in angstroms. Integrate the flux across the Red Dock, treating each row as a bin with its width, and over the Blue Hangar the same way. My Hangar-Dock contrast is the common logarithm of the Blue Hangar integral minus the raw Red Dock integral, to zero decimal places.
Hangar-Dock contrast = -329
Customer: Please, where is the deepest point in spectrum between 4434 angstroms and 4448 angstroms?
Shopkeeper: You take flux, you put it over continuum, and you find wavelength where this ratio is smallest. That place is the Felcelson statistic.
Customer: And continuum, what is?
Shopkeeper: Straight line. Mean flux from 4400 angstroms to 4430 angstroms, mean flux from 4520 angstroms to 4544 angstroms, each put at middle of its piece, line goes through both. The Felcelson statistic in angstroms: 4435.0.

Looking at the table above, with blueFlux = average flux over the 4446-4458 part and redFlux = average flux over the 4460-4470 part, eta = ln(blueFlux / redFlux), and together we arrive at -0.18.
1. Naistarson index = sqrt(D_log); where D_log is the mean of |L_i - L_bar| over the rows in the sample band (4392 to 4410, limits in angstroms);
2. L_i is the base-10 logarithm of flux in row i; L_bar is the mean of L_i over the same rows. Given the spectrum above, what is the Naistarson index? 0.22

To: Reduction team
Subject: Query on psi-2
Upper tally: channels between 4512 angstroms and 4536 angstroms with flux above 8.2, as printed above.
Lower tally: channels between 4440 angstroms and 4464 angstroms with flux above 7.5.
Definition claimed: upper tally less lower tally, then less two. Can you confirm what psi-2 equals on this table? 0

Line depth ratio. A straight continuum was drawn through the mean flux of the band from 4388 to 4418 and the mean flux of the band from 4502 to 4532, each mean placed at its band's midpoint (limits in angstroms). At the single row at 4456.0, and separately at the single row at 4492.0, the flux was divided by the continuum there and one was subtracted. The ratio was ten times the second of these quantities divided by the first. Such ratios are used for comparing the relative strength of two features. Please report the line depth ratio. -1.3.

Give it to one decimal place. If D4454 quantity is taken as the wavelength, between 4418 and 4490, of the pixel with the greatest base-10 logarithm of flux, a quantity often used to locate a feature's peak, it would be 4486.0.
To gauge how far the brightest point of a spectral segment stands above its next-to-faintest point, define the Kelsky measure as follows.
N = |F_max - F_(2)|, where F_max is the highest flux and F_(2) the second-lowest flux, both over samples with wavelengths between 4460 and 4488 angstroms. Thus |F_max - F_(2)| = 1.7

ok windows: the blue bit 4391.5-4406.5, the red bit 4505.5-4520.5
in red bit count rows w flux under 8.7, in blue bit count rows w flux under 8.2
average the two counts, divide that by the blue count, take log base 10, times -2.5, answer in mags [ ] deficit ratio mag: 0.8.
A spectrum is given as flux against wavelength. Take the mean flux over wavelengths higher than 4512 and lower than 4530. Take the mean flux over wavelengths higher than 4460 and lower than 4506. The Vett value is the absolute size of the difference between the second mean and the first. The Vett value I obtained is 0.7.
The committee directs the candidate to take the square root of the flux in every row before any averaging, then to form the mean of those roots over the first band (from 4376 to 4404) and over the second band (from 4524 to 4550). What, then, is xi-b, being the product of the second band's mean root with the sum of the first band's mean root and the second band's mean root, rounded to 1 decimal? 17.2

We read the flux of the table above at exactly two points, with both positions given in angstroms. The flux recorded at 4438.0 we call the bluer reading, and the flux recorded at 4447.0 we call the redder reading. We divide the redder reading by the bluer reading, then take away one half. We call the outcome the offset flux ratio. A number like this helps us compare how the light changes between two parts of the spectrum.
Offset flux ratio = 0.6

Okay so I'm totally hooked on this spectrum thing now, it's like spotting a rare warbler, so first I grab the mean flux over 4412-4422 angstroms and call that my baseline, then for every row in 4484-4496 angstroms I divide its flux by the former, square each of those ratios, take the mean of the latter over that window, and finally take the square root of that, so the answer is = 1.16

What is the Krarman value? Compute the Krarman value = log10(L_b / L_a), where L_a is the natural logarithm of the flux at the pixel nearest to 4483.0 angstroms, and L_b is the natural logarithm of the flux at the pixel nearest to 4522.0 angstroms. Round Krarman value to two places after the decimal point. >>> 0.03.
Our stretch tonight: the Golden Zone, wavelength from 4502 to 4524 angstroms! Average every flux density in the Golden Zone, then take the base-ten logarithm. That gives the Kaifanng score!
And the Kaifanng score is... 0.992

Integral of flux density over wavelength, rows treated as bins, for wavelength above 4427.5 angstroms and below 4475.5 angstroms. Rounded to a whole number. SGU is 366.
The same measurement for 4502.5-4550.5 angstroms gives 459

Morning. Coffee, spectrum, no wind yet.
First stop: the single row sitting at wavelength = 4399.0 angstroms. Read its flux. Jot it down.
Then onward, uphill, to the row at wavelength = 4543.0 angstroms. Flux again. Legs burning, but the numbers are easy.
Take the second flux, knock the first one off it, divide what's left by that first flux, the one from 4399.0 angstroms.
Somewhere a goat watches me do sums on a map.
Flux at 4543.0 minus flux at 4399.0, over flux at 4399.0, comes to 0.35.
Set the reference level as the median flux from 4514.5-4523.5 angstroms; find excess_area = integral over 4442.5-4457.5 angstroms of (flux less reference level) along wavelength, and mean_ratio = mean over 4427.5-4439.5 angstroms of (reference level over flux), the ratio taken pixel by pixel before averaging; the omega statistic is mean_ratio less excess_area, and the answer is 40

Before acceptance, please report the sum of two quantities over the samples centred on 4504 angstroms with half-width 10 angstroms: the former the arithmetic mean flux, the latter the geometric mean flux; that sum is 19.0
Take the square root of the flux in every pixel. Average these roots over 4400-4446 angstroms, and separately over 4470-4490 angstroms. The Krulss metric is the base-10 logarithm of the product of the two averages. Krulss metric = 0.90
